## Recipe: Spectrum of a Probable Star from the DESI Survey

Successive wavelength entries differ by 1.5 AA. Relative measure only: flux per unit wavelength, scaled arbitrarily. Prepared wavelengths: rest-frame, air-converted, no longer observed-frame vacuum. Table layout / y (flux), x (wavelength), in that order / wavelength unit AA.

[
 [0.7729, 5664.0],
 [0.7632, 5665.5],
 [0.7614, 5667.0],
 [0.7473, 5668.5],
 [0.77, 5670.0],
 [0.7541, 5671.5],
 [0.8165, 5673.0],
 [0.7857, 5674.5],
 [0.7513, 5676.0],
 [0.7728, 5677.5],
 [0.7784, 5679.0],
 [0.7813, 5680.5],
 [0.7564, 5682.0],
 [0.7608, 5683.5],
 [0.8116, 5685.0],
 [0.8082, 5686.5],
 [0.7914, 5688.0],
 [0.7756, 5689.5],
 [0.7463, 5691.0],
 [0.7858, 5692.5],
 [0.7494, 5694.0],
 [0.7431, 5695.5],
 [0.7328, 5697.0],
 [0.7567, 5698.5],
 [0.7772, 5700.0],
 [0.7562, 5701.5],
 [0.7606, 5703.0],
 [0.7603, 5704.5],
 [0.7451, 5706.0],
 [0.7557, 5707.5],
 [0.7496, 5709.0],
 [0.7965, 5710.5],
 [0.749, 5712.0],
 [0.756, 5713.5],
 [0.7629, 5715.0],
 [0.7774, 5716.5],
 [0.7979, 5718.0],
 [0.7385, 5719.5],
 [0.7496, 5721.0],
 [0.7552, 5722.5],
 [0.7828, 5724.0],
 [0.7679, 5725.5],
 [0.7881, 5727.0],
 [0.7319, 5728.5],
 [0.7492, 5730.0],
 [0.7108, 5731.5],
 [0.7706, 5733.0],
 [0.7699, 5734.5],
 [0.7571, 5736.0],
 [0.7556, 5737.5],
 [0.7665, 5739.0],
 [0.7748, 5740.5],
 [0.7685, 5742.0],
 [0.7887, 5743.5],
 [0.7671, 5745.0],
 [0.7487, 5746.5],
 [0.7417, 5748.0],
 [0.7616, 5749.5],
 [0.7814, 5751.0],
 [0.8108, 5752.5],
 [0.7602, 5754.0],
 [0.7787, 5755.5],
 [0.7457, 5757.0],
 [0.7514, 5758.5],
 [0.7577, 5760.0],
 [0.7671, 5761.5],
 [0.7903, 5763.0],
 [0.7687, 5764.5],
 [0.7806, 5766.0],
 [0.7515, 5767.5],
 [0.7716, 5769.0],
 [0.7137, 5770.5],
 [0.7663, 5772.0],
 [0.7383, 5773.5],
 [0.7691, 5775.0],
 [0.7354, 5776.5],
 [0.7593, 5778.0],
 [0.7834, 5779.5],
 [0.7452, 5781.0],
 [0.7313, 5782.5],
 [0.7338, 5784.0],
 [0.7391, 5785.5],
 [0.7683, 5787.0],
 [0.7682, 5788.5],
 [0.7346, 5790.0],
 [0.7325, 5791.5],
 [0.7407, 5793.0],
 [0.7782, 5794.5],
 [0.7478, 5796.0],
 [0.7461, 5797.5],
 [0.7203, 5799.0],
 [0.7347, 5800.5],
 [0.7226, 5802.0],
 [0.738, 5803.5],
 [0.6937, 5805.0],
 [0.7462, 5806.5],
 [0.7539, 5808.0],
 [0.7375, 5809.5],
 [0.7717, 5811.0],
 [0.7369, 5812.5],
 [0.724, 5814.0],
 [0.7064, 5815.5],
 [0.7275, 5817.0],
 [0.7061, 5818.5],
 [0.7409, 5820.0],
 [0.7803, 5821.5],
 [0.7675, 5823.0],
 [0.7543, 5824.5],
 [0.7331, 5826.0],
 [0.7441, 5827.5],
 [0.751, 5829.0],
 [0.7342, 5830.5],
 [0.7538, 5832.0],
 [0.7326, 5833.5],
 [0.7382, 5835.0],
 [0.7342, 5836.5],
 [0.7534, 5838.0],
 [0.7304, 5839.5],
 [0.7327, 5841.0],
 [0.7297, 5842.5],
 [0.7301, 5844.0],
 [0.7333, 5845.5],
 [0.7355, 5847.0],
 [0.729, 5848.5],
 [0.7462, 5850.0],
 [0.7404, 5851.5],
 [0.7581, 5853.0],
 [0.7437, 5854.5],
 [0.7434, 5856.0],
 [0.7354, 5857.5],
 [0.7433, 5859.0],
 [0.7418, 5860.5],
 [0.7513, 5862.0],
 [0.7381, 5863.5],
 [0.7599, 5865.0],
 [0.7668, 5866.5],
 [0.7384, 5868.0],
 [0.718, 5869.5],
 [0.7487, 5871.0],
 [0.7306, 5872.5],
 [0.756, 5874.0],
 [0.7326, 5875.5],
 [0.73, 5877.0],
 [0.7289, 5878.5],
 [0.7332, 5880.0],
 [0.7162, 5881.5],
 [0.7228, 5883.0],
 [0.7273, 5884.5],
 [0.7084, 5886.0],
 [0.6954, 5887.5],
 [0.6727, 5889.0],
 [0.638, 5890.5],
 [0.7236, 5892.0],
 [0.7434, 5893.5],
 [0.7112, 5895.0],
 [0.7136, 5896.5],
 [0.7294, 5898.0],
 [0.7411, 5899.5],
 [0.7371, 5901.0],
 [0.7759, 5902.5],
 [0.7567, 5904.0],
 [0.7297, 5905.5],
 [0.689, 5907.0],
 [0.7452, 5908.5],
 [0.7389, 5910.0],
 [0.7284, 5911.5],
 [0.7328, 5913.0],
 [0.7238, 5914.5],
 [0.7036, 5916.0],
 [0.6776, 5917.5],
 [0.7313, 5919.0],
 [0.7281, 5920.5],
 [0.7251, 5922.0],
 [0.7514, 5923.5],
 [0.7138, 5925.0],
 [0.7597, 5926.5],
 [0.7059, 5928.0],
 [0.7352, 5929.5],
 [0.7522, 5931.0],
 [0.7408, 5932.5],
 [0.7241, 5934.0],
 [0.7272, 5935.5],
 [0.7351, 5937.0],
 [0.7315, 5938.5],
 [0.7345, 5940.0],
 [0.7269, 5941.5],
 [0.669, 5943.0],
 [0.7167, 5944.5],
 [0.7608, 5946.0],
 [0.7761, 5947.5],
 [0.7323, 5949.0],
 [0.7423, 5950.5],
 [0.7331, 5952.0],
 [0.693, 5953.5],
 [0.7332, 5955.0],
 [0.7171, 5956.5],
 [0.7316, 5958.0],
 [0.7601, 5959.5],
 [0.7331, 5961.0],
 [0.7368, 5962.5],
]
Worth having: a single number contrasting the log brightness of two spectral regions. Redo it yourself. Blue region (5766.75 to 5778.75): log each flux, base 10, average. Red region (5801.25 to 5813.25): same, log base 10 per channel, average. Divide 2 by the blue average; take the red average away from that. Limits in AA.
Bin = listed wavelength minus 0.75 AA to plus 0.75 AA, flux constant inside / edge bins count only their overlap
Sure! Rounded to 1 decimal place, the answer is -15.9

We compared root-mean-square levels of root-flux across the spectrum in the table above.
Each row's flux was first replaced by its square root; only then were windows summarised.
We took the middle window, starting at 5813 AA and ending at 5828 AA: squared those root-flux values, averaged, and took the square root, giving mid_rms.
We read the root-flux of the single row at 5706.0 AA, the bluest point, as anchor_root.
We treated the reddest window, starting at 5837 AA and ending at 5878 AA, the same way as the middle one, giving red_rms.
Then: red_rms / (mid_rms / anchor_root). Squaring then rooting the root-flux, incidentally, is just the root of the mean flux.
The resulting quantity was 0.864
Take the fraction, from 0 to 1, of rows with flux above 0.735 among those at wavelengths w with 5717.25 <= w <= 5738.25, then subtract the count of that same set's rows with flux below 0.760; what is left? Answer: -7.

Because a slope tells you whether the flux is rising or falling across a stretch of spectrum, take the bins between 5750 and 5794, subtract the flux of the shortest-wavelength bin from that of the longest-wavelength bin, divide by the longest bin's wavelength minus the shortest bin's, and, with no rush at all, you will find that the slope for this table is -0.0010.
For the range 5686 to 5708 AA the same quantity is -0.0025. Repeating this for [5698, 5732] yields -0.0014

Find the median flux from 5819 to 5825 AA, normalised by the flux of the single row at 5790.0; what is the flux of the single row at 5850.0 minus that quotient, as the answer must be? -0.290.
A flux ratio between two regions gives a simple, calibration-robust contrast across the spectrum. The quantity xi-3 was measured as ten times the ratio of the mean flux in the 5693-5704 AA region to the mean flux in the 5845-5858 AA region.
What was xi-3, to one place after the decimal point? 10.2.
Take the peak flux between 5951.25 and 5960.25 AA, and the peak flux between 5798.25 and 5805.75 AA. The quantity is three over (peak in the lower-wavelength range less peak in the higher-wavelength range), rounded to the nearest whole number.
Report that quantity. -136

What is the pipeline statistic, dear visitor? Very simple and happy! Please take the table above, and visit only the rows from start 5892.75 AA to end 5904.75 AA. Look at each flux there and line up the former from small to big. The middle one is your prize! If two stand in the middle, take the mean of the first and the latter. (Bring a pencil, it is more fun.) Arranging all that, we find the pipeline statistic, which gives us 0.739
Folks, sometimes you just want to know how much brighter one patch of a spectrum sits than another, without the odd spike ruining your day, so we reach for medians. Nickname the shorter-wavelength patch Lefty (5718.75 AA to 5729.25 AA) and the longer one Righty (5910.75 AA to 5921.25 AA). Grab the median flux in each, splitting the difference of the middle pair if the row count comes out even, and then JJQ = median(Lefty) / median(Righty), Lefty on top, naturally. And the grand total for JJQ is 1.04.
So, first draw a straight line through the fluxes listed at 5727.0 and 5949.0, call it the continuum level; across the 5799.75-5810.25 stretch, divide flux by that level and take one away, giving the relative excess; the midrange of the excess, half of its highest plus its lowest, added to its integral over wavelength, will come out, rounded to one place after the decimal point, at -0.6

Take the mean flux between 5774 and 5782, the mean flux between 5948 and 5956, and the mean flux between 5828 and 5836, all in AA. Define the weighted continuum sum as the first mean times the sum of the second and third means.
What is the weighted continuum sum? 1.11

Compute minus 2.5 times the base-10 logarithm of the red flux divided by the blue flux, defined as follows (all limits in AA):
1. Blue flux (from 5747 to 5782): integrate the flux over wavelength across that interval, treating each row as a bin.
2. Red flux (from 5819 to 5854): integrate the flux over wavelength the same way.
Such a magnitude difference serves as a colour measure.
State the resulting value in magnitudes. 0.03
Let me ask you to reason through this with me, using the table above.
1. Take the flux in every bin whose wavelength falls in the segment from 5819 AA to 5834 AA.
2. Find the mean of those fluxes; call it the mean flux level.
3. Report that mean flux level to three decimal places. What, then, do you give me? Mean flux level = 0.749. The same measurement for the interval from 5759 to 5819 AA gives 0.746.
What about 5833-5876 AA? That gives 0.740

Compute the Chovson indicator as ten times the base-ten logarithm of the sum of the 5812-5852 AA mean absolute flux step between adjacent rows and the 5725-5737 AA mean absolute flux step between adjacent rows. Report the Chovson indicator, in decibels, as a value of -13.6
